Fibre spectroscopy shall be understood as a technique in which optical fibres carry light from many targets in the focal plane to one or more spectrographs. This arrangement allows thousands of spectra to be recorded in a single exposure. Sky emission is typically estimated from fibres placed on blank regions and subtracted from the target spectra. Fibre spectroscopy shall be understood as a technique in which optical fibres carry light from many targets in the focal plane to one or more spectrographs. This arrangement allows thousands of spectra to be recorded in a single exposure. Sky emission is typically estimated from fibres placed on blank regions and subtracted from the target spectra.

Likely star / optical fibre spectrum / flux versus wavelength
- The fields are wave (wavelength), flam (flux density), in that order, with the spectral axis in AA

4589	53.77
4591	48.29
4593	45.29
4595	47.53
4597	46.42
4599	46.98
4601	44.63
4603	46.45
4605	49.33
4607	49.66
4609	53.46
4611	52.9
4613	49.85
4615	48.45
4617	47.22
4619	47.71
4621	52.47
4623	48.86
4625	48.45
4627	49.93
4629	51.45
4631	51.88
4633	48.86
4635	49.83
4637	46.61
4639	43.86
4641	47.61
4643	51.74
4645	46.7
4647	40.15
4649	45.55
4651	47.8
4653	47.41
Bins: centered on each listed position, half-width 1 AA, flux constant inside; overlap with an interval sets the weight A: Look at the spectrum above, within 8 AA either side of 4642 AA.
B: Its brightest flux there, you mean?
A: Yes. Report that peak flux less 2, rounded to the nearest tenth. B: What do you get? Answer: 49.7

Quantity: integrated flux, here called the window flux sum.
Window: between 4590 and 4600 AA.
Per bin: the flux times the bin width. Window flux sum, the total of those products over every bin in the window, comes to 469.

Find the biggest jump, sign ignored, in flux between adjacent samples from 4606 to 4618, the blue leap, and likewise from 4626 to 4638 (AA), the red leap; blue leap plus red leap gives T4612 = 7.0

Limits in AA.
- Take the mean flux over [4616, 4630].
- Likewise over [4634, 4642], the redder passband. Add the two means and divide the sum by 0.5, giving 193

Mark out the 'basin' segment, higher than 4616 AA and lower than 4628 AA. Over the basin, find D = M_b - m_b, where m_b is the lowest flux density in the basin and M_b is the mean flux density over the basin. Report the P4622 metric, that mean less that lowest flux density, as 1.9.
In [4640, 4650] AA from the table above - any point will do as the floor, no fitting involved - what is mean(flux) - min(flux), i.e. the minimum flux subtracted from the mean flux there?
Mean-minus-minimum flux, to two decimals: 6.20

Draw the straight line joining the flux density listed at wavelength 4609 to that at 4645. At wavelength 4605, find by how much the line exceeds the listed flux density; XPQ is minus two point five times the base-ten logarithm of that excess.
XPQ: -1.7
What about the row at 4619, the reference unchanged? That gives -1.5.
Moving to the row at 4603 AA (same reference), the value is -2.3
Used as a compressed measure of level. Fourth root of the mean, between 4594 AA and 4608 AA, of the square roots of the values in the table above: 1.619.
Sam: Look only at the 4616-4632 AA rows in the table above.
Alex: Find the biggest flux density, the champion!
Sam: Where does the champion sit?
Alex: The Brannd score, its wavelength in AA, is 4621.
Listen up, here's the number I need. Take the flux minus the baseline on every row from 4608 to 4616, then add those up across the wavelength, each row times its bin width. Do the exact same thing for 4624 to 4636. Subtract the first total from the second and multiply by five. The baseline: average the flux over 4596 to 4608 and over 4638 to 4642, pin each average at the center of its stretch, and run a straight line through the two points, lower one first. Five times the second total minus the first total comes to 63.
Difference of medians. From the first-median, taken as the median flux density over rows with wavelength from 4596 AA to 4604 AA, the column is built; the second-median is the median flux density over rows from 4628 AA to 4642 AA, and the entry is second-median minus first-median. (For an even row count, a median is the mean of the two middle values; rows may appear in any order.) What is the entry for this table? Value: 2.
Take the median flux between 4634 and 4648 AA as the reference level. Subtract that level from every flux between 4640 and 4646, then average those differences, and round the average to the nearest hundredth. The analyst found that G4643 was 1.98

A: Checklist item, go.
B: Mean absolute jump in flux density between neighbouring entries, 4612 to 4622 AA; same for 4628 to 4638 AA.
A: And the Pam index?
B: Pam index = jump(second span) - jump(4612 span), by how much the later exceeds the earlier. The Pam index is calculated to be -0.1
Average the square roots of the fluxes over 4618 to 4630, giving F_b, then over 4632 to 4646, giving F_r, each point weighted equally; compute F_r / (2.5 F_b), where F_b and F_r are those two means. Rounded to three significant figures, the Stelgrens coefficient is 0.392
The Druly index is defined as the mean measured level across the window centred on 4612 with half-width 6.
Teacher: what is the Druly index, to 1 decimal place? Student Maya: 50.3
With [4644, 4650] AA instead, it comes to 44.1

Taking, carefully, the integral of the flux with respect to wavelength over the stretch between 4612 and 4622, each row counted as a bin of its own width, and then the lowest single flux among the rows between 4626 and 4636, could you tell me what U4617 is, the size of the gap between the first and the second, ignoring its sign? 443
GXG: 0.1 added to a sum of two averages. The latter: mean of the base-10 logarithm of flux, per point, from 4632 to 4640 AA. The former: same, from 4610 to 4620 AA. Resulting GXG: 3.47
